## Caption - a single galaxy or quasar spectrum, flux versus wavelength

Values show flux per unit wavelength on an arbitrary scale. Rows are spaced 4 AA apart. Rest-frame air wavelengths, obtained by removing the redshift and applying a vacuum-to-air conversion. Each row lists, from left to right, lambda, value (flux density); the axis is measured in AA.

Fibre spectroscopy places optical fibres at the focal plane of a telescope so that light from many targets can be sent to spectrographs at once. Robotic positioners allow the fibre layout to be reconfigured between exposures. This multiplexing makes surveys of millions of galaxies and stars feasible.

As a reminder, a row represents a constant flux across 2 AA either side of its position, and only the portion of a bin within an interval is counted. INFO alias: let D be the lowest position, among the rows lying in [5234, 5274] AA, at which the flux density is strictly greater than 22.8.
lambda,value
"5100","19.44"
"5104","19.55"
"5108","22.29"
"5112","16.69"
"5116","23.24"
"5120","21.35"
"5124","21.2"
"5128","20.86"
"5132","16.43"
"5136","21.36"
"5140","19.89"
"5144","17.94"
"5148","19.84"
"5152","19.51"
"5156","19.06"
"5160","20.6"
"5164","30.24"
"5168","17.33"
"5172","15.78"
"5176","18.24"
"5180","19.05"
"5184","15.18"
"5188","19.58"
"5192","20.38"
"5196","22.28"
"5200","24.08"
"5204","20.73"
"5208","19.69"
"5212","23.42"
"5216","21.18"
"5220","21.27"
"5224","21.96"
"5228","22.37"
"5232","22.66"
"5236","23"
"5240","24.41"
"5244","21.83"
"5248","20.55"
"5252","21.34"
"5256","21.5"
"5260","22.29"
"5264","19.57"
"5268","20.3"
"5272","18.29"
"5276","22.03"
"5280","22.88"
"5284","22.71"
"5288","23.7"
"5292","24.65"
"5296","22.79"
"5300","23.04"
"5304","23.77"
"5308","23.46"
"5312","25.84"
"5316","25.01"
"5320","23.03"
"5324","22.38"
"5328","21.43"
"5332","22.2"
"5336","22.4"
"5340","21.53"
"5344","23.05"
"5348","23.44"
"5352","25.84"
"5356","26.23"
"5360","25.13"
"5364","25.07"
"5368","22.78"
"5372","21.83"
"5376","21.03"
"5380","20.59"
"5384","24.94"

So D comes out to 5236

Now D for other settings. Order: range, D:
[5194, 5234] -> 5200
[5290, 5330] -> 5292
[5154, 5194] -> 5164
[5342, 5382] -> 5344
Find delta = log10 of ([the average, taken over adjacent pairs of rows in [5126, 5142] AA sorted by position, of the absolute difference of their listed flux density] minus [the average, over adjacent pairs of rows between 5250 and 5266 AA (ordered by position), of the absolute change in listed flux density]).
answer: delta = 0.38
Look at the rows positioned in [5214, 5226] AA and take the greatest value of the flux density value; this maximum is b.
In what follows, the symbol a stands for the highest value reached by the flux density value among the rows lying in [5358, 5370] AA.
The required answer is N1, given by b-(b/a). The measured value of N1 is 21.09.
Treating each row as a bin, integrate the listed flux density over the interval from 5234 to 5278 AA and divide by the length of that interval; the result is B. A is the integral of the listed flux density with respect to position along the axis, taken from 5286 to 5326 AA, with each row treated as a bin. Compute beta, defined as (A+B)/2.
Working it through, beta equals 486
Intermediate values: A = 951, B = 21.4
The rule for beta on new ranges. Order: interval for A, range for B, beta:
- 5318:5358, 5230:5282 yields 474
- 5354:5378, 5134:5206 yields 294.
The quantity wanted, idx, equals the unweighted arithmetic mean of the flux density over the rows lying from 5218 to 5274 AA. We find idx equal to 21.5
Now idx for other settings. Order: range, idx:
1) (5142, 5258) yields 20.9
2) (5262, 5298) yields 21.9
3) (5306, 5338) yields 23.2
